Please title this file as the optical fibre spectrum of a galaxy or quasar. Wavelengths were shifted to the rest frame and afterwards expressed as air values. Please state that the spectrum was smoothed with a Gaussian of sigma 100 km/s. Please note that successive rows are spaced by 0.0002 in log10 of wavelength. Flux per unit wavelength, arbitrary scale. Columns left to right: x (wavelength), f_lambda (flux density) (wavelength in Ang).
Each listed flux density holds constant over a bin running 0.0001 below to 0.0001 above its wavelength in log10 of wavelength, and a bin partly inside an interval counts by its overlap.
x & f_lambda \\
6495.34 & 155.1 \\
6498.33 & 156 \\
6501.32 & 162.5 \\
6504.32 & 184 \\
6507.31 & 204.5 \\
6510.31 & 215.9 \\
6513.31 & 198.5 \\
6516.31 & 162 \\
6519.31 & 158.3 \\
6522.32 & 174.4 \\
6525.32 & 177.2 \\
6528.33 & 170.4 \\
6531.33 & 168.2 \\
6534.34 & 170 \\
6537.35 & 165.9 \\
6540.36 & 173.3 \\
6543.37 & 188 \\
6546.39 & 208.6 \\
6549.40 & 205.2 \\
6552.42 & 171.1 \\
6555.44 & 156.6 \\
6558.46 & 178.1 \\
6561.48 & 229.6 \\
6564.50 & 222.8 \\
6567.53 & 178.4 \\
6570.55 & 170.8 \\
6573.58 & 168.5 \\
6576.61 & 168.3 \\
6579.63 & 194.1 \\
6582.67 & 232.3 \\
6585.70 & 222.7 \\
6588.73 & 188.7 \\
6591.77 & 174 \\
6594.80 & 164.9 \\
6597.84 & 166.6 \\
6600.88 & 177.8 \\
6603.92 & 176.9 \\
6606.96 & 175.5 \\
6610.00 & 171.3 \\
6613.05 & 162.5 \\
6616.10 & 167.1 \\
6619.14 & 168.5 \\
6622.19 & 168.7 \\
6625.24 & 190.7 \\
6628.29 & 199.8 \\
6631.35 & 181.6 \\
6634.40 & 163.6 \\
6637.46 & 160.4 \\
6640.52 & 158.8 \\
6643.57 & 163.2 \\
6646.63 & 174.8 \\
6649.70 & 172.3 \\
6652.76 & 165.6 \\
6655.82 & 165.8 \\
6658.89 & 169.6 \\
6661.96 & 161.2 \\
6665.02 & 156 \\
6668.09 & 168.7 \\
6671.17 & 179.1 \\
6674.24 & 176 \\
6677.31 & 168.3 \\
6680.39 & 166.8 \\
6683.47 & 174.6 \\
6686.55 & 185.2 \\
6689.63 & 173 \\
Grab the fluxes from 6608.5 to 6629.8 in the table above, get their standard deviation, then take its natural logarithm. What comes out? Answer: 2.6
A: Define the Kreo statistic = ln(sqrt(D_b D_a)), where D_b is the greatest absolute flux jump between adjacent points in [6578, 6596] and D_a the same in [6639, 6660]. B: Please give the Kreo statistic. 3.0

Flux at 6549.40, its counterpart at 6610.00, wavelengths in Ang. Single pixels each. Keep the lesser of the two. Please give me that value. 171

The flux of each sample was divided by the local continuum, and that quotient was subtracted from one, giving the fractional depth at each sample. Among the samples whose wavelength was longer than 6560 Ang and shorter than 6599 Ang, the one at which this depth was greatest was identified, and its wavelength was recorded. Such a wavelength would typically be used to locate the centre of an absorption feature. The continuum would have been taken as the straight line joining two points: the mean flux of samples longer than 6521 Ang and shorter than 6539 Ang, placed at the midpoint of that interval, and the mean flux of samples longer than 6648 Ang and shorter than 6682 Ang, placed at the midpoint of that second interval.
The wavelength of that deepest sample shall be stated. 6594.80 Ang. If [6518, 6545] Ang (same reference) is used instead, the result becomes 6519.31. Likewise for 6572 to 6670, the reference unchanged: 6665.02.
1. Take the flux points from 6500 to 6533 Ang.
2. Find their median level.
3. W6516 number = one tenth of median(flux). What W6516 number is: 17.4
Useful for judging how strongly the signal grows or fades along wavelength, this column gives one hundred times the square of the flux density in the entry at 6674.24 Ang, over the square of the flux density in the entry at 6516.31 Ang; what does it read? 118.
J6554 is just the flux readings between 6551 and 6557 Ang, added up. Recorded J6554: 328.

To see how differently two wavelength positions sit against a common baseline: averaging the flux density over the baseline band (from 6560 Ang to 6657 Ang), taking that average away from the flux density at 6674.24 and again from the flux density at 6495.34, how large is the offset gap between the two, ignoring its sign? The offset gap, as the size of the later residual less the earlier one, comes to 21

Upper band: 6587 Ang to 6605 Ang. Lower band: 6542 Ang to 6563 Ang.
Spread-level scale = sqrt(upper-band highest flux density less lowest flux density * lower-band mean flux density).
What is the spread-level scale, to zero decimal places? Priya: 67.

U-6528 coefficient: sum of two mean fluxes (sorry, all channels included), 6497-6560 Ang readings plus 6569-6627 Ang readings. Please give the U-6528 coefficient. 358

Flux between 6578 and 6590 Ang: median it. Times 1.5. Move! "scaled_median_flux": 313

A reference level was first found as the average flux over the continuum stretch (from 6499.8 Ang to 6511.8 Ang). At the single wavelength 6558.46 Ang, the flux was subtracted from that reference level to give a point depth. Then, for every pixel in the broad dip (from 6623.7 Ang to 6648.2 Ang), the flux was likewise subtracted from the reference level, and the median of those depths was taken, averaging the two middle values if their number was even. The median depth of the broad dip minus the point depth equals 9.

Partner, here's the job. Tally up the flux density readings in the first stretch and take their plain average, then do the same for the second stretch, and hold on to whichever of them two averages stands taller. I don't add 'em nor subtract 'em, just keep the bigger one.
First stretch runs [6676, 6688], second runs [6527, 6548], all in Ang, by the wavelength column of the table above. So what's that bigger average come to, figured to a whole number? 178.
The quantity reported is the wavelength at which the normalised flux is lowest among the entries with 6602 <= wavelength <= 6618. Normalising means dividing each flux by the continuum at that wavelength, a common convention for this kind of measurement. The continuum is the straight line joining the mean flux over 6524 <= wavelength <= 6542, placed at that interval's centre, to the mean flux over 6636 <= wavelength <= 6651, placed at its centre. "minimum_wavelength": 6613.05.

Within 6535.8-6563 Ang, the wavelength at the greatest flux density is 6561.48 Ang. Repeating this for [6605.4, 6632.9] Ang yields 6628.29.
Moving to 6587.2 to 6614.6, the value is 6588.73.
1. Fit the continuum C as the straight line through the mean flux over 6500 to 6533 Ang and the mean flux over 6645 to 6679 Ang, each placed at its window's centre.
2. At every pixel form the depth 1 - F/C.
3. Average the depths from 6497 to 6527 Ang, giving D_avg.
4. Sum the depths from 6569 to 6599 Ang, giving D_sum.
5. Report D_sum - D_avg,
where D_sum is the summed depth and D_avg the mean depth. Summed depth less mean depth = -0.60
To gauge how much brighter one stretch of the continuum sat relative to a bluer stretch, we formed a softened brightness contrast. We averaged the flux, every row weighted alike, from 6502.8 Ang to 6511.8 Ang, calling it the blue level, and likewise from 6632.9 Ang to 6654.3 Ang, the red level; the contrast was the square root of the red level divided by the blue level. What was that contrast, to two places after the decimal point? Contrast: 0.91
